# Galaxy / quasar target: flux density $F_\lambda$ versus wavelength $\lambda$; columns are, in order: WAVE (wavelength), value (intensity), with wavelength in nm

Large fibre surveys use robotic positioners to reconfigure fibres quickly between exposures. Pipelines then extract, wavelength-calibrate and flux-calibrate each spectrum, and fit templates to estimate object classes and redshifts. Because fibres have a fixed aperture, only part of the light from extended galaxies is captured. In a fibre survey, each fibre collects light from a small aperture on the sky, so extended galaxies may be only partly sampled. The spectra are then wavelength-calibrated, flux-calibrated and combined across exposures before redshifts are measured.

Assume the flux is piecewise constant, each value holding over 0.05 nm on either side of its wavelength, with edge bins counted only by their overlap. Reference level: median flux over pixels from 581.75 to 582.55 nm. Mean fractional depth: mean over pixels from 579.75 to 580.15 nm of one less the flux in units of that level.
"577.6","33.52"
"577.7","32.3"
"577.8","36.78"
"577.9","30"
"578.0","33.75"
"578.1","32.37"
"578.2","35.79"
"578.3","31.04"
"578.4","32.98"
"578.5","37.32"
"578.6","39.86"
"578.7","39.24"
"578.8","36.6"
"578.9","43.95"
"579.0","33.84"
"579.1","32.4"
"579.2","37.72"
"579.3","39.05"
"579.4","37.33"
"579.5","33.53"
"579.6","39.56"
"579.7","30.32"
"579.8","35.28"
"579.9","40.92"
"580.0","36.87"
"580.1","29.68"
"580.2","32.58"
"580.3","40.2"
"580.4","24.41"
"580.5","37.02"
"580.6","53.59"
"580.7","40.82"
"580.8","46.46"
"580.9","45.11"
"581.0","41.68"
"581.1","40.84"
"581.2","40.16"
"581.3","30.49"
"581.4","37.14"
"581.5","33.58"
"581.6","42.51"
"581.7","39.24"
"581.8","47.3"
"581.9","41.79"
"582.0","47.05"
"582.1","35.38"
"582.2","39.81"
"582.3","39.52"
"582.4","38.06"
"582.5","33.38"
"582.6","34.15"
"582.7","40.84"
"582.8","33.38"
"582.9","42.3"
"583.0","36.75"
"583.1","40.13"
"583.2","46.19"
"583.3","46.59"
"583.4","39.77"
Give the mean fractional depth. 0.10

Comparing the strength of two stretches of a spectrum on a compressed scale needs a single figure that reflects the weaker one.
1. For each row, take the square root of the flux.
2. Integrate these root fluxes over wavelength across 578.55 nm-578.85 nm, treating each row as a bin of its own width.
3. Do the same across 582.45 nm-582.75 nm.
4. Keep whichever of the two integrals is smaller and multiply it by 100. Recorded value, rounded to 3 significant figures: 180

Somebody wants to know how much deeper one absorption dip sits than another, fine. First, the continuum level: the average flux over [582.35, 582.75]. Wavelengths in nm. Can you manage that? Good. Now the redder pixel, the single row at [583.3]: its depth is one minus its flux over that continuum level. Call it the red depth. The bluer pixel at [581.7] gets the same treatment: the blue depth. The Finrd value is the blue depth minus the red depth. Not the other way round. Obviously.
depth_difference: 0.201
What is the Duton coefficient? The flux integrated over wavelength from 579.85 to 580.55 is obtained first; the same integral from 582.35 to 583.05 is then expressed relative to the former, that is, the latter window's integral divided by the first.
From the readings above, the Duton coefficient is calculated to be 1.07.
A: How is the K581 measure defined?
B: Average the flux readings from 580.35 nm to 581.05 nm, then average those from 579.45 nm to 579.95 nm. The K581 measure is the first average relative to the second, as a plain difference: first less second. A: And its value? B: 5.4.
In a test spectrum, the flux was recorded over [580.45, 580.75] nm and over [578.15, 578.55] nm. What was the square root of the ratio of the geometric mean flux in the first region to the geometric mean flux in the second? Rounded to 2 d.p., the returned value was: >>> 1.12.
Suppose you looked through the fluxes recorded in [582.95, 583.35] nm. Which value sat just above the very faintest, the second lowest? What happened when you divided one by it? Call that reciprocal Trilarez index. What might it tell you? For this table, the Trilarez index 0.0249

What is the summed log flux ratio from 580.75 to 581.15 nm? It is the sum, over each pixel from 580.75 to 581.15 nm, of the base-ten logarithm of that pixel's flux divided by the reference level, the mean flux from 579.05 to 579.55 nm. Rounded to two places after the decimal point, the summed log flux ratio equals 0.33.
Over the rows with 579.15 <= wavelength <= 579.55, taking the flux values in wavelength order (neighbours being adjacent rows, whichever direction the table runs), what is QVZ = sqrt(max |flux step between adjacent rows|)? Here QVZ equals 1.9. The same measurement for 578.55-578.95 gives 2.7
